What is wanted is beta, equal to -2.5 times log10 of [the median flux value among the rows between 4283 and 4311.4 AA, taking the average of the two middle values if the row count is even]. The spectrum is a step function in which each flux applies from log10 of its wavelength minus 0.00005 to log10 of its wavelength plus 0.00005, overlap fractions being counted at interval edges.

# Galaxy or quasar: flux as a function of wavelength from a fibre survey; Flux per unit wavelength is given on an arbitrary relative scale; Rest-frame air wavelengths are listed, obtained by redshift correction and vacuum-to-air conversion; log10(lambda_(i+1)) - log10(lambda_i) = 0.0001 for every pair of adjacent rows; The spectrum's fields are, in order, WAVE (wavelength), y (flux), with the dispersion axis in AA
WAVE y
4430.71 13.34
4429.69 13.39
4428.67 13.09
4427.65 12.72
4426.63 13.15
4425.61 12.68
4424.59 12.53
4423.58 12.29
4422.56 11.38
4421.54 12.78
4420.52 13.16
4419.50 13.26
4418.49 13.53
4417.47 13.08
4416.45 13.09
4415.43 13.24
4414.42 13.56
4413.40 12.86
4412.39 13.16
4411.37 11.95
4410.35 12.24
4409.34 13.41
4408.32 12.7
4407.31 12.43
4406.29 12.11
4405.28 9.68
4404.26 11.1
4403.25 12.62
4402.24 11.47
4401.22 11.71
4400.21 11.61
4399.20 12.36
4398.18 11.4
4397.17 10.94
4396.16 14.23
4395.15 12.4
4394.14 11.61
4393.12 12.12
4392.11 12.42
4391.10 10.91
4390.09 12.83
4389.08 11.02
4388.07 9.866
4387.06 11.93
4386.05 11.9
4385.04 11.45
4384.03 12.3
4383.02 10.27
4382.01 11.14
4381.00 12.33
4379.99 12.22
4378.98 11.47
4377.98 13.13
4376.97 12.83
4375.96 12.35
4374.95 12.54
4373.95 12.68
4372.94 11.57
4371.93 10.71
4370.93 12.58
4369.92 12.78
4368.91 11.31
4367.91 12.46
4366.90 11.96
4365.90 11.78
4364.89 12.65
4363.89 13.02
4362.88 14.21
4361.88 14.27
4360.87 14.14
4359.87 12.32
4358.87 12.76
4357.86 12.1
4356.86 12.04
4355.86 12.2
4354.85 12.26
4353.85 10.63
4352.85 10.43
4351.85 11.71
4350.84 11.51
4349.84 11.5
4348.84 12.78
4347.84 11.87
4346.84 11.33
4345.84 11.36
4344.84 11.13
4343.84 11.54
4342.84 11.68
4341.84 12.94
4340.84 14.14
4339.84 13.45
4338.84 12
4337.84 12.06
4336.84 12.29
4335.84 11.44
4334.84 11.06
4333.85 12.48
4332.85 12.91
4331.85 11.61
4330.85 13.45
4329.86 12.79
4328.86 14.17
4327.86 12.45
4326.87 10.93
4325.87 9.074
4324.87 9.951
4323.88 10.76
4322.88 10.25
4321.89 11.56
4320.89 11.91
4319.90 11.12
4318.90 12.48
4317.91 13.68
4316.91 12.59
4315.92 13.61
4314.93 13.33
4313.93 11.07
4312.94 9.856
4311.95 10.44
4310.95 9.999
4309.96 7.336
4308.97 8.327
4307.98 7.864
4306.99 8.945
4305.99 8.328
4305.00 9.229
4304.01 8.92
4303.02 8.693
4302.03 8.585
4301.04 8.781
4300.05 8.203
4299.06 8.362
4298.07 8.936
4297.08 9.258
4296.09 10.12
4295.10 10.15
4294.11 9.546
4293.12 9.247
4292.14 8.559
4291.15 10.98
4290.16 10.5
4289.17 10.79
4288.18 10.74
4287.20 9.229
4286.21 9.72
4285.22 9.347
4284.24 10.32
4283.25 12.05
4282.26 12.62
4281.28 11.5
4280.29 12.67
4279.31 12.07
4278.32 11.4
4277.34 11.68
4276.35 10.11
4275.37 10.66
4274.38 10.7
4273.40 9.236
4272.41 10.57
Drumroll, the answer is -2.41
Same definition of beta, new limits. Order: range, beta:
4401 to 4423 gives -2.76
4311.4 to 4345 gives -2.69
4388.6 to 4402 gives -2.67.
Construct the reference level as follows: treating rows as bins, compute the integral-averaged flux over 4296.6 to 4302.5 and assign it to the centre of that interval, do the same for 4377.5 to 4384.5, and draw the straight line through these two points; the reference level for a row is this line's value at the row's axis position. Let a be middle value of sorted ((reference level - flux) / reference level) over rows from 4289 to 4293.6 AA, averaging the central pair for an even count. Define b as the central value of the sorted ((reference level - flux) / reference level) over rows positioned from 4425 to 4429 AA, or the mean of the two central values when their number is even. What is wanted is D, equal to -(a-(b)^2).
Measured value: 0.26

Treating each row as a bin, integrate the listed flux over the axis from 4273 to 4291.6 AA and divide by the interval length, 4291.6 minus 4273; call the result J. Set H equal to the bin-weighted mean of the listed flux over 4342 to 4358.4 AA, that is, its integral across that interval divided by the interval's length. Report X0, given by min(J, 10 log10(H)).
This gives 10.7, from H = 11.7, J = 10.9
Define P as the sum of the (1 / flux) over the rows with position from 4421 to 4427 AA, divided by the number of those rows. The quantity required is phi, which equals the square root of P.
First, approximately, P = 0.080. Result 0.283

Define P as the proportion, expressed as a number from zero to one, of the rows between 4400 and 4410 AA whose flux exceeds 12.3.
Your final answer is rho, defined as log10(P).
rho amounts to -0.40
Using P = 0.40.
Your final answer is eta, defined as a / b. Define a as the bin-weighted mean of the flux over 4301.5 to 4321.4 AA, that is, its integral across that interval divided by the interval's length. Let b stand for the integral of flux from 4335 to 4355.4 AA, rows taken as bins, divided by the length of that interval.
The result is 0.87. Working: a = 10.3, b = 11.9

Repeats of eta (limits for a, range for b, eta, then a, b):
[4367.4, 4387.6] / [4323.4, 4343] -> 0.99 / 12.0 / 12.1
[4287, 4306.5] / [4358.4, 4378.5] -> 0.74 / 9.4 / 12.6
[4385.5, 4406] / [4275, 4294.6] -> 1.10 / 11.7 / 10.7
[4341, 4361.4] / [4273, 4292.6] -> 1.11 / 12.0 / 10.8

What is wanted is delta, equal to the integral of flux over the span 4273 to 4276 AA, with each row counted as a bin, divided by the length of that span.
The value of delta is 10.2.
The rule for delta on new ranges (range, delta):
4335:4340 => 12.1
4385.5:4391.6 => 11.4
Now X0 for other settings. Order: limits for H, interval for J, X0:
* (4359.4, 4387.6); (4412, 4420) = 10.9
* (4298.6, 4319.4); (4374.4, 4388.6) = 10.0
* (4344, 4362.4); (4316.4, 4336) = 10.8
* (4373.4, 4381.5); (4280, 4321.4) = 10.2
